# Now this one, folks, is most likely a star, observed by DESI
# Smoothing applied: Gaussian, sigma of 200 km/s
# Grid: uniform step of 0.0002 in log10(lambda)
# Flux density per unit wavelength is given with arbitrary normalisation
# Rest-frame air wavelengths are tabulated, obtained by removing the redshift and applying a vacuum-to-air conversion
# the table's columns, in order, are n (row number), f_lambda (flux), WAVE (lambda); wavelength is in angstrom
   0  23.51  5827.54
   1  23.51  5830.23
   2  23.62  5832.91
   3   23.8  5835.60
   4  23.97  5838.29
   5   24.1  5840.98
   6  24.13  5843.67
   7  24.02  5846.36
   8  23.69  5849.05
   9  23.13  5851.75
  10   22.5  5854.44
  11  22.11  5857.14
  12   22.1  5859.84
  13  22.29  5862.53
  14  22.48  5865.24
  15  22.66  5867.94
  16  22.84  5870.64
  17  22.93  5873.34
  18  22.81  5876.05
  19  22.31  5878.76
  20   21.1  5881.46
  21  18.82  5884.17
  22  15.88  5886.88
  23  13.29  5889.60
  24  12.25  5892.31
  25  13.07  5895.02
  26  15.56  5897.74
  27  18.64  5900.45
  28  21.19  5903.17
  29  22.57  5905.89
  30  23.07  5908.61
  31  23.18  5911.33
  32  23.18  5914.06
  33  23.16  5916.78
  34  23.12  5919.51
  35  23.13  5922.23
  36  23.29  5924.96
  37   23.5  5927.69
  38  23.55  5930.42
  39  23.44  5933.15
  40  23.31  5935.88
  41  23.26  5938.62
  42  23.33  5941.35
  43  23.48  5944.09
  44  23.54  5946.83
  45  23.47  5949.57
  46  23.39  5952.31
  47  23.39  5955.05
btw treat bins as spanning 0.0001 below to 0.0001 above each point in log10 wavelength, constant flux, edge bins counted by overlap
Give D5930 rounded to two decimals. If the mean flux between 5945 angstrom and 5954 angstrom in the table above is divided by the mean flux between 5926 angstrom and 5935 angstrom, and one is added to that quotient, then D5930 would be 2.00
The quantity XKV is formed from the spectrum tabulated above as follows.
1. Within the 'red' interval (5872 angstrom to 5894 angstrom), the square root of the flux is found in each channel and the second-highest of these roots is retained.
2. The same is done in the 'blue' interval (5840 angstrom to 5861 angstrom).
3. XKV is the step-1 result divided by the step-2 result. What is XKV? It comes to 0.97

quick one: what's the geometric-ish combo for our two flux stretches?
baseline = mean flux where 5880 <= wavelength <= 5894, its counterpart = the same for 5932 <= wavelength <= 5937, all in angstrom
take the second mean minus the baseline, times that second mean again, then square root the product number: 12.9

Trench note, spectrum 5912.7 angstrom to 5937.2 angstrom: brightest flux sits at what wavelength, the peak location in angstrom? 5930.42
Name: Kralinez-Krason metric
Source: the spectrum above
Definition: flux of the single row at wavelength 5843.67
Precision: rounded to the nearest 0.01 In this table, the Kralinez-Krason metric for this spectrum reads 24.13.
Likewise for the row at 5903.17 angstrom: 21.19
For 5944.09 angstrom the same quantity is 23.48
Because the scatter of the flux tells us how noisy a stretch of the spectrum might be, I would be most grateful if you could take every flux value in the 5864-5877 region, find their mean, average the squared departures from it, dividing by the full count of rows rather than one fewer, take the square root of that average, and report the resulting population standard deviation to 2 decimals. 0.16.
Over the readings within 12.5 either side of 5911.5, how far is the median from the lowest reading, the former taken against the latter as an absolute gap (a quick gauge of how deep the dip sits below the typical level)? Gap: 4.5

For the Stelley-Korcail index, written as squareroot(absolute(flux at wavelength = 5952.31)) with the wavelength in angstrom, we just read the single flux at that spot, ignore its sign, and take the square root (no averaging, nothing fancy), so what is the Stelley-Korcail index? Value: 4.84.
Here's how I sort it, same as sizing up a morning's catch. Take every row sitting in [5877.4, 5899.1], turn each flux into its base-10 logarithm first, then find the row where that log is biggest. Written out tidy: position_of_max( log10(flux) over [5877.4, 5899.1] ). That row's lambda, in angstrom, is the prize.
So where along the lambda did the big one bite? 5878.76 angstrom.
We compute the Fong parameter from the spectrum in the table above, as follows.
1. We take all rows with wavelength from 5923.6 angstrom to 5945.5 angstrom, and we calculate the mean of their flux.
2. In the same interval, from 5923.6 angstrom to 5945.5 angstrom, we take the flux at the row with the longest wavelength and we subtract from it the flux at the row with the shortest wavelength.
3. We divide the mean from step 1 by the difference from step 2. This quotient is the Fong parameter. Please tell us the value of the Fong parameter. 123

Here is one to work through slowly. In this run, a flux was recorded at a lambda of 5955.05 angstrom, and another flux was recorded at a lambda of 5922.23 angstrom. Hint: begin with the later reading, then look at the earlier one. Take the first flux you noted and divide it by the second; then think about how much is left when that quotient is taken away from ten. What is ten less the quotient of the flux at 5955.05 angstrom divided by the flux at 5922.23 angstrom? 8.99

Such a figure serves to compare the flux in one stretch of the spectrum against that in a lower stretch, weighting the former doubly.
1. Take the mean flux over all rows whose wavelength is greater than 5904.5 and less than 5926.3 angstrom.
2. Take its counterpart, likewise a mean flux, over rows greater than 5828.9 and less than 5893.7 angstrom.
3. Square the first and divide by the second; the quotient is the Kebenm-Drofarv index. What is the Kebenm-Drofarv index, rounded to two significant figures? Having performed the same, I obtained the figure 25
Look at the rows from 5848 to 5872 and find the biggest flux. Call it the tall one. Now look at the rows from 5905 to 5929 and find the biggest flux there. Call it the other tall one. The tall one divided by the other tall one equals 1.01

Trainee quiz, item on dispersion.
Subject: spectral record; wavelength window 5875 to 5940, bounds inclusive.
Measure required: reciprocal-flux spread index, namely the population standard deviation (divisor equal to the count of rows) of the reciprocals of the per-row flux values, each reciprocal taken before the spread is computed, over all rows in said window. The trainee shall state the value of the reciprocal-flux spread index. 0.0120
